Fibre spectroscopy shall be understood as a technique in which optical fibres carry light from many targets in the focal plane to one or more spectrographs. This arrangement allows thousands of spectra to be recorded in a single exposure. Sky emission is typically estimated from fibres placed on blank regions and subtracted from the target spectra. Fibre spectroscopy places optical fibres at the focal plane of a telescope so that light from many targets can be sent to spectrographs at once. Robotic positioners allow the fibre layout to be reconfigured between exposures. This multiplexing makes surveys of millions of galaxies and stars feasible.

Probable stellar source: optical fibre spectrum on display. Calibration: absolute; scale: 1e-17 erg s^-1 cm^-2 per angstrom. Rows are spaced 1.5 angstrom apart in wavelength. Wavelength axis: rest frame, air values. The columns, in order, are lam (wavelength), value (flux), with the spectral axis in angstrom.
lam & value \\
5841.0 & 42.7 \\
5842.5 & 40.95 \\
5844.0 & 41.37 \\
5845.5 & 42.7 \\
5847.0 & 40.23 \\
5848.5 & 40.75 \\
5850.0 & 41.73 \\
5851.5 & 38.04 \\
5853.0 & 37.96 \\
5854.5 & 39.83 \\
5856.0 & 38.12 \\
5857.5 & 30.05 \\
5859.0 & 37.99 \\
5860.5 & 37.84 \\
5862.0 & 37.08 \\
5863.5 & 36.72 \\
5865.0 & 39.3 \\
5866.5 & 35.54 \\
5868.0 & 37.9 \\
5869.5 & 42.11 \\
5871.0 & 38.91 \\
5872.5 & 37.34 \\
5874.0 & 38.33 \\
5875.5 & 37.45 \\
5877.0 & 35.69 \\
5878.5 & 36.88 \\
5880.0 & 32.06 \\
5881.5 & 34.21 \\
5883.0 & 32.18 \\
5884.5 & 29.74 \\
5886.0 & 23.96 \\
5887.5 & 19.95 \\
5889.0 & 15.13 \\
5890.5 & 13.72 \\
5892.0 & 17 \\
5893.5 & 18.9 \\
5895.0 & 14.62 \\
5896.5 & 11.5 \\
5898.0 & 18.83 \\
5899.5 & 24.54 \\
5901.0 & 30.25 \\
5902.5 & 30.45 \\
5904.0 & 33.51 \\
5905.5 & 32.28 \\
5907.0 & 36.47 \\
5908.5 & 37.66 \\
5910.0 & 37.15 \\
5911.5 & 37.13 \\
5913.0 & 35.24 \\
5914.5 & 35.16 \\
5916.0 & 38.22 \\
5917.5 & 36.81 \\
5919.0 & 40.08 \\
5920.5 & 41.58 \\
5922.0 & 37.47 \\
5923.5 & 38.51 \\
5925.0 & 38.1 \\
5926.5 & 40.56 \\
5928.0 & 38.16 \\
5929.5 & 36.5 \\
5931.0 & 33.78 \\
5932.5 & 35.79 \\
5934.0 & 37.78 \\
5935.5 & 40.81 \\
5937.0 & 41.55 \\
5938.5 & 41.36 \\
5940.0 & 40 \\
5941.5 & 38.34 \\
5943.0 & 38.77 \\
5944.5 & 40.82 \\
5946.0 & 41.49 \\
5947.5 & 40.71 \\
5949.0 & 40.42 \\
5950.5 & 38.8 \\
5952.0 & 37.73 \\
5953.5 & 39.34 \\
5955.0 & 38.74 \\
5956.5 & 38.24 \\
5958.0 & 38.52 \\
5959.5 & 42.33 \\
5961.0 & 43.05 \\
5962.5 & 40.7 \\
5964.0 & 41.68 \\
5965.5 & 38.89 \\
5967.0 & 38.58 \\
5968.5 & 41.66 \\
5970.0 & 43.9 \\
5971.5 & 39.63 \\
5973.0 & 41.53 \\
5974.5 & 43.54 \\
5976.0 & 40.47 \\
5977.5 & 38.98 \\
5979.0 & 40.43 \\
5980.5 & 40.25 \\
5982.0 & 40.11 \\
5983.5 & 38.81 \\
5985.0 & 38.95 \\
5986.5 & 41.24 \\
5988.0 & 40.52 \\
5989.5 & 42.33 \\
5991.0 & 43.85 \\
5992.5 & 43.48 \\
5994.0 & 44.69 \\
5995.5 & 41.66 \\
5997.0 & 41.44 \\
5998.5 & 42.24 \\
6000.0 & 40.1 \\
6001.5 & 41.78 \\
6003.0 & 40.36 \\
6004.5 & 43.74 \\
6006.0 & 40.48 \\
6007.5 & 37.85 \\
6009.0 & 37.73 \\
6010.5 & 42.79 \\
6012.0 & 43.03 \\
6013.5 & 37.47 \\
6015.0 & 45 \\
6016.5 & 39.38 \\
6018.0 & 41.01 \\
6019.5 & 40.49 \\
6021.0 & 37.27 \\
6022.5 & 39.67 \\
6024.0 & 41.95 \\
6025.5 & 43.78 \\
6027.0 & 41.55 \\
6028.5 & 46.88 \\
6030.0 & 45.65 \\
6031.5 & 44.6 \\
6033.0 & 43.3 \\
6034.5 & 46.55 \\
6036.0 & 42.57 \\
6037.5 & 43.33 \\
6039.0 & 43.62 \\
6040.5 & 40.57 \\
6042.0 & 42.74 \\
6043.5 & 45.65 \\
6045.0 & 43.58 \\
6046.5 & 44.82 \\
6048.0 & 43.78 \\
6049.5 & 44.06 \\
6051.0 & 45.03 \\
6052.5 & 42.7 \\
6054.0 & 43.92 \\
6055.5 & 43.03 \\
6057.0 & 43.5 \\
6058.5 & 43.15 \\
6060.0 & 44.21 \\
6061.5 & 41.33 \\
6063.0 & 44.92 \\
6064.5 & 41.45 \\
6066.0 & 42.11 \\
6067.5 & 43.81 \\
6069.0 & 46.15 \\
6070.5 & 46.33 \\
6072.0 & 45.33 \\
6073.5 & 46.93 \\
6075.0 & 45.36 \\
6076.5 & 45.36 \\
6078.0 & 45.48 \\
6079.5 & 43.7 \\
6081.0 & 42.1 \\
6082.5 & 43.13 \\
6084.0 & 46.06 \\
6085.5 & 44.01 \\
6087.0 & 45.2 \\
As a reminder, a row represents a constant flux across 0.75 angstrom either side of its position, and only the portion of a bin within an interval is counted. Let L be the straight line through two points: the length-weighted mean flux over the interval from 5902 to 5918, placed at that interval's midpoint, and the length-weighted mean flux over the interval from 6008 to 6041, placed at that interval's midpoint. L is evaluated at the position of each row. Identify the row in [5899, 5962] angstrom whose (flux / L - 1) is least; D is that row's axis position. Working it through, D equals 5899.5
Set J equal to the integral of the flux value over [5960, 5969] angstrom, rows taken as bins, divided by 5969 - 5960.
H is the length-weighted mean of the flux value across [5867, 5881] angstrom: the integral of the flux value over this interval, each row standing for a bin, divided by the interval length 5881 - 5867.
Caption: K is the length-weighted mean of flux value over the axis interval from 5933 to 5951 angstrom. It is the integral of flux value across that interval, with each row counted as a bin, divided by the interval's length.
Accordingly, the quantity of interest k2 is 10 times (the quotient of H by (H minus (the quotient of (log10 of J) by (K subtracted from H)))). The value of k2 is 9.8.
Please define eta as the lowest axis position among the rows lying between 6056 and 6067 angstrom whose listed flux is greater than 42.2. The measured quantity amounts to 6057.0 angstrom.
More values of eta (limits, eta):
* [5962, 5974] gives 5970.0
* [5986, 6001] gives 5989.5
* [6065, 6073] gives 6067.5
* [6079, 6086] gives 6079.5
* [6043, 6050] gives 6043.5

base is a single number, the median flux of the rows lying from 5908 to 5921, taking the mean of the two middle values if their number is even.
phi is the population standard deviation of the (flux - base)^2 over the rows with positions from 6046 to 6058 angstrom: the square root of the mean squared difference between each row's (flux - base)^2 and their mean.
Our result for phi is 10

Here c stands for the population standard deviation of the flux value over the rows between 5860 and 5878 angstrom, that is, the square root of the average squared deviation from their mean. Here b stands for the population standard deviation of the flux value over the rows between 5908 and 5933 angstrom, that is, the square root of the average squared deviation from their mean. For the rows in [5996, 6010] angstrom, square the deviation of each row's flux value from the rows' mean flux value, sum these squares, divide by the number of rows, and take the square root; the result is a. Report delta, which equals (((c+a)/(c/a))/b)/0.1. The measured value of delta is 20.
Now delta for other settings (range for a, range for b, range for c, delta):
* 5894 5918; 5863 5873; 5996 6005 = 335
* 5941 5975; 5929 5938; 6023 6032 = 13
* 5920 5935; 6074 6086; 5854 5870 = 28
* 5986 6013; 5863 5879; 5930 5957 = 20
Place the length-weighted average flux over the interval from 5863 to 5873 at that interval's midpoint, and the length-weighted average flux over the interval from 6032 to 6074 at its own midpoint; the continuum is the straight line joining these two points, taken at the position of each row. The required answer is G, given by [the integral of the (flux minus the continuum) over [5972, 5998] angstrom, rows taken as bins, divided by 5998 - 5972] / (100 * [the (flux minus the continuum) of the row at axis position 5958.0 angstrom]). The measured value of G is 0.002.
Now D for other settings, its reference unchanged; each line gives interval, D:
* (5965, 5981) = 5977.5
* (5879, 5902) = 5896.5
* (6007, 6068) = 6021.0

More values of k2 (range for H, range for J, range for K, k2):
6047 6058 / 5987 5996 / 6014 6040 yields 10.4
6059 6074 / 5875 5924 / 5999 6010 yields 10.1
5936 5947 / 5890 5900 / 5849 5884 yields 10.1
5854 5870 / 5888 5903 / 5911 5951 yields 9.7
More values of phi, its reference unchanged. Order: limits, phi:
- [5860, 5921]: 180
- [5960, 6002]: 15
